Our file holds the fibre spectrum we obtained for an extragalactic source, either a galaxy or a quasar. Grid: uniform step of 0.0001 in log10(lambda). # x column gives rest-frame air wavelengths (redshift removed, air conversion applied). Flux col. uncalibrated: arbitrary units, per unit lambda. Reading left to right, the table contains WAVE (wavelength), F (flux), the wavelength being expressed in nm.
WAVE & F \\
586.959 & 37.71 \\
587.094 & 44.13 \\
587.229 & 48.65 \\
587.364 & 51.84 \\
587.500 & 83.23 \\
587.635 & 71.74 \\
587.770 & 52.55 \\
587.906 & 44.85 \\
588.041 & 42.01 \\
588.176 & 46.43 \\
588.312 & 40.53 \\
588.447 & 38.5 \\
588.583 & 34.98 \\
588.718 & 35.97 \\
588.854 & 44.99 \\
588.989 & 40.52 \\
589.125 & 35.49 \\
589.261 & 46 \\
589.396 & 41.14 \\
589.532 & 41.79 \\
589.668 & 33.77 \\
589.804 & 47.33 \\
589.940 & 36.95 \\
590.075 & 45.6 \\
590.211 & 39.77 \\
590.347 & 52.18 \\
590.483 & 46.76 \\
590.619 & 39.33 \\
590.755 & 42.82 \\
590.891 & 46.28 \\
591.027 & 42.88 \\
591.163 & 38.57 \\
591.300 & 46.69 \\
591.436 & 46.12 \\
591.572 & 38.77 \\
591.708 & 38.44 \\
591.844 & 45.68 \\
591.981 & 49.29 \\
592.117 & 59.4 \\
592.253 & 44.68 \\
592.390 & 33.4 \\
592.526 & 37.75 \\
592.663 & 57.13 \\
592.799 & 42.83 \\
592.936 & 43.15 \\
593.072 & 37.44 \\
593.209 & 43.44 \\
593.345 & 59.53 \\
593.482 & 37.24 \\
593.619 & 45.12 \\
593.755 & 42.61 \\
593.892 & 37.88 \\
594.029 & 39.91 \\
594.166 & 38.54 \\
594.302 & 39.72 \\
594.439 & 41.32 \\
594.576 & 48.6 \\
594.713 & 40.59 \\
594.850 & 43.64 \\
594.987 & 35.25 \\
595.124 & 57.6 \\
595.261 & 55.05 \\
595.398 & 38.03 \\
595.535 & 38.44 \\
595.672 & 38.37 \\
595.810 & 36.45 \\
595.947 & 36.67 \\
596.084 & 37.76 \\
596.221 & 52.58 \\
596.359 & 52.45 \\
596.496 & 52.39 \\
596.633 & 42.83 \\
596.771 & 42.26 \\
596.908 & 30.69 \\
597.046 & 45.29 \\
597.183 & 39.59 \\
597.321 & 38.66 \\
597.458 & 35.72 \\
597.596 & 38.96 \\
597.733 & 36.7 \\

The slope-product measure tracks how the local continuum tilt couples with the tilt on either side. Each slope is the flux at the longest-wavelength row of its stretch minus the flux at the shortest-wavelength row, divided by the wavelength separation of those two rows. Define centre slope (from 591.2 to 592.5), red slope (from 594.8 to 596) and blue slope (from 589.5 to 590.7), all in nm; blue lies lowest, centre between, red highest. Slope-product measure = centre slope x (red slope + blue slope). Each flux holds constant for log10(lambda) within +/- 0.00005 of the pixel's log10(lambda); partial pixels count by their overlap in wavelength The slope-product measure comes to 105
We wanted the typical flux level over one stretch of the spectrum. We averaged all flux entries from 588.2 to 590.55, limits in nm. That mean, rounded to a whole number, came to 41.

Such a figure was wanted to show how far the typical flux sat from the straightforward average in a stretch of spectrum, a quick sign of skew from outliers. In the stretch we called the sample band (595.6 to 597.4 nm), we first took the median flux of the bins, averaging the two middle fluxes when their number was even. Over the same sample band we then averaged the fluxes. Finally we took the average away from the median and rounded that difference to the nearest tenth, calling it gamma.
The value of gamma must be -2.4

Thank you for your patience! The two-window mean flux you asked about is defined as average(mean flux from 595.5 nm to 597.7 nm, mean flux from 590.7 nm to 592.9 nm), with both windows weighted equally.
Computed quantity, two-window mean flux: 42.8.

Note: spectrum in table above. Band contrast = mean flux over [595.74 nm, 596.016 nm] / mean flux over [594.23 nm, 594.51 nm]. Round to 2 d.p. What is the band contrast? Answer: 0.90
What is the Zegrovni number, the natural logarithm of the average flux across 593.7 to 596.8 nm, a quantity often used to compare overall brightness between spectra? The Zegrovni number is 3.761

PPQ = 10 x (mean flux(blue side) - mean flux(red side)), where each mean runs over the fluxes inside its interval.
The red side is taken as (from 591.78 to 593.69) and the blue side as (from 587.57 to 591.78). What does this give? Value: -22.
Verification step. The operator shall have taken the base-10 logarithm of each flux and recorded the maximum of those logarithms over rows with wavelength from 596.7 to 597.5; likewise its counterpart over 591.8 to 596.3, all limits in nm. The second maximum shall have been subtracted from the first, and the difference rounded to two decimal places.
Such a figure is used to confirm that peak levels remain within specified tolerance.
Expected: -0.12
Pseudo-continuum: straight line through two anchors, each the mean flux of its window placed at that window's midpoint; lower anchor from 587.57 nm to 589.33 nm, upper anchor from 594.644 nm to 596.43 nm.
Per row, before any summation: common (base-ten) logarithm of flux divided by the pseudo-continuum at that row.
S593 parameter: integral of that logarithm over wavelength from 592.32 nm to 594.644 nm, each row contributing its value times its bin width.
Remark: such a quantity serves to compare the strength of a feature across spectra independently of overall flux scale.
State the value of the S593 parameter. -0.03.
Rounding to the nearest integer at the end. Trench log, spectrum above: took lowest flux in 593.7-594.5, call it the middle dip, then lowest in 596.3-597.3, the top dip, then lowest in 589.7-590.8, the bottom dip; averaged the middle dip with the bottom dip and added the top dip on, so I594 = 68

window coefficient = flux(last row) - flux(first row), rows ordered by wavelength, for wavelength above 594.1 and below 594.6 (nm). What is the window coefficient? 10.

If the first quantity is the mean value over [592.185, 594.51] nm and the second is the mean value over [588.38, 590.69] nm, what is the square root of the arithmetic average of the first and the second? 6.47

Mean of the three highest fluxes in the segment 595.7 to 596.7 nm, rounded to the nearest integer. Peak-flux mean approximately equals 52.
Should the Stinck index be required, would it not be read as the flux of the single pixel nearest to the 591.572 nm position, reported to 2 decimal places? 38.77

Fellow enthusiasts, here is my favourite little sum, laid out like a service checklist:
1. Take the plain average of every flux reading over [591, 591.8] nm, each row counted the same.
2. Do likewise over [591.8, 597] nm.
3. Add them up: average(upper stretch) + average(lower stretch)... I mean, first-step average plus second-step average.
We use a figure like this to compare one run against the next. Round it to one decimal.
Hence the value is 85.5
